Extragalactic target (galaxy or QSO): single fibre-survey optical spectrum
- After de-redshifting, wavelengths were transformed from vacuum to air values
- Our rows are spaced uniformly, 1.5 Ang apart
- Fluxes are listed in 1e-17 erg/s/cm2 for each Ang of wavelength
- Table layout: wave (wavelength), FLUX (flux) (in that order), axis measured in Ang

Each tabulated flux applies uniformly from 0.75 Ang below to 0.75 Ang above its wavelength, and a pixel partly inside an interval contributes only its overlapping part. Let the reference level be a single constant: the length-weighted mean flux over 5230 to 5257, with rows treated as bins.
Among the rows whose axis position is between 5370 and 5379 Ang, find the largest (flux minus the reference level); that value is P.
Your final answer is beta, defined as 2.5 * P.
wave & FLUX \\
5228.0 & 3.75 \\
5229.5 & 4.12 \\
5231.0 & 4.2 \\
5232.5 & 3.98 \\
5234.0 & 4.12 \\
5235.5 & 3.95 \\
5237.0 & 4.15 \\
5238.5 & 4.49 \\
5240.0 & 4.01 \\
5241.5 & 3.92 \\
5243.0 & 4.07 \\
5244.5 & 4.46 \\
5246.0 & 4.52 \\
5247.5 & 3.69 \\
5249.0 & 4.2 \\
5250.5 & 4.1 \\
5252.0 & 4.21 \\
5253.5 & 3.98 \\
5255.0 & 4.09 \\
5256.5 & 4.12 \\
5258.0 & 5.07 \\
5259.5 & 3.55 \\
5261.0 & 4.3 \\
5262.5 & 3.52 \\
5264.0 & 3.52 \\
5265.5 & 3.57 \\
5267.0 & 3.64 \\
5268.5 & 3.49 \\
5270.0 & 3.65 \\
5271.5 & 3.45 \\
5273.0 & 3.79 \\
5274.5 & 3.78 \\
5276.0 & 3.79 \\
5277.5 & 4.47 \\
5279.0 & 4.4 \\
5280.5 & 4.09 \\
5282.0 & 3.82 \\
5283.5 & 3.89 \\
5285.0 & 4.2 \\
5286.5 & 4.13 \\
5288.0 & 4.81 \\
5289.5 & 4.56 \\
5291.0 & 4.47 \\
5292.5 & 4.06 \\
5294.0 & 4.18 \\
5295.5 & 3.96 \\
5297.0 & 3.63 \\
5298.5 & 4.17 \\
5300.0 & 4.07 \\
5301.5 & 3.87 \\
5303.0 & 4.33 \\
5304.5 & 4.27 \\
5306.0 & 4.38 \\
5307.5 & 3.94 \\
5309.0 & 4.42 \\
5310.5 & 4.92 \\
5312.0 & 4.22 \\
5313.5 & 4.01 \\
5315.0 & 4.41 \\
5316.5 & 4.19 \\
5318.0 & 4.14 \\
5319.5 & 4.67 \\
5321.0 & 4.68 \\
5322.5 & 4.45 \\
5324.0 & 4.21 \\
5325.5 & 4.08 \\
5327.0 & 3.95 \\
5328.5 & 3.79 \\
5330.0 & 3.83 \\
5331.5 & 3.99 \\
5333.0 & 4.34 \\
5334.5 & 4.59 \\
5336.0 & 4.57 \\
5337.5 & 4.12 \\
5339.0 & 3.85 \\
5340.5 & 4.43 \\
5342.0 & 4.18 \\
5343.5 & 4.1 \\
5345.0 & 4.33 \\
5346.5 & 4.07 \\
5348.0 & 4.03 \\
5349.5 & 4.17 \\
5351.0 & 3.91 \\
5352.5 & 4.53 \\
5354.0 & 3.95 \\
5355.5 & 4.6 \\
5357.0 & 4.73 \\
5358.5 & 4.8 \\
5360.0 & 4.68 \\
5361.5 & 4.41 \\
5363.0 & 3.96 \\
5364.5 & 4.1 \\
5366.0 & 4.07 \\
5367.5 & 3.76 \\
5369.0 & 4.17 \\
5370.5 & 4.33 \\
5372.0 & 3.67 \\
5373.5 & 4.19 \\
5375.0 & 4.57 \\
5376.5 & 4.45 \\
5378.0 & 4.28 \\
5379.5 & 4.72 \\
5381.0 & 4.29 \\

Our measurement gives 1.1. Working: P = 0.44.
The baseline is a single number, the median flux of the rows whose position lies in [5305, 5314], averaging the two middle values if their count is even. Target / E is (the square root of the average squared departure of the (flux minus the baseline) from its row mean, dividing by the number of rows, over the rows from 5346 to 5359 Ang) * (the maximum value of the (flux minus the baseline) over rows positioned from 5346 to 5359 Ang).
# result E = 0.17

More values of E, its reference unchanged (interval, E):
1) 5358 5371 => 0.16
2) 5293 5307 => 0.02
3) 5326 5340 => 0.09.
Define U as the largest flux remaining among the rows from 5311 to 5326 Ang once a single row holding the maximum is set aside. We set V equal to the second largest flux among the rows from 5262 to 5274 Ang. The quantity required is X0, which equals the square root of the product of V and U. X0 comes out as 4.13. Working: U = 4.67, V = 3.65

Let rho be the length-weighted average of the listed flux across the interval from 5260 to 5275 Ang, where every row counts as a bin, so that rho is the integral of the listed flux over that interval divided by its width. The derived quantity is 3.67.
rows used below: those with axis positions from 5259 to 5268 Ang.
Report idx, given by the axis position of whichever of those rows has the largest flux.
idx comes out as 5261.0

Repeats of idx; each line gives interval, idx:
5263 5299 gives 5288.0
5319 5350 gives 5321.0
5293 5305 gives 5303.0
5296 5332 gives 5310.5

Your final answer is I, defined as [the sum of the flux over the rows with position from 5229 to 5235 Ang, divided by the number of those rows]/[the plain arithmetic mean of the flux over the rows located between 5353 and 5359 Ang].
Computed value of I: 0.91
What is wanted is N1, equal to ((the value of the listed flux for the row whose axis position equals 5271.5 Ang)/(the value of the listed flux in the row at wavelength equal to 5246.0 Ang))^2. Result 0.58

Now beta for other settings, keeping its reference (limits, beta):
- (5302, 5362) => 2.0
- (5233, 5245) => 0.9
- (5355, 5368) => 1.7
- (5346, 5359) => 1.7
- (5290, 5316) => 2.0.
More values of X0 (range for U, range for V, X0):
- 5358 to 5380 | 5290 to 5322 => 4.70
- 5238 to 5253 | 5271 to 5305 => 4.52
